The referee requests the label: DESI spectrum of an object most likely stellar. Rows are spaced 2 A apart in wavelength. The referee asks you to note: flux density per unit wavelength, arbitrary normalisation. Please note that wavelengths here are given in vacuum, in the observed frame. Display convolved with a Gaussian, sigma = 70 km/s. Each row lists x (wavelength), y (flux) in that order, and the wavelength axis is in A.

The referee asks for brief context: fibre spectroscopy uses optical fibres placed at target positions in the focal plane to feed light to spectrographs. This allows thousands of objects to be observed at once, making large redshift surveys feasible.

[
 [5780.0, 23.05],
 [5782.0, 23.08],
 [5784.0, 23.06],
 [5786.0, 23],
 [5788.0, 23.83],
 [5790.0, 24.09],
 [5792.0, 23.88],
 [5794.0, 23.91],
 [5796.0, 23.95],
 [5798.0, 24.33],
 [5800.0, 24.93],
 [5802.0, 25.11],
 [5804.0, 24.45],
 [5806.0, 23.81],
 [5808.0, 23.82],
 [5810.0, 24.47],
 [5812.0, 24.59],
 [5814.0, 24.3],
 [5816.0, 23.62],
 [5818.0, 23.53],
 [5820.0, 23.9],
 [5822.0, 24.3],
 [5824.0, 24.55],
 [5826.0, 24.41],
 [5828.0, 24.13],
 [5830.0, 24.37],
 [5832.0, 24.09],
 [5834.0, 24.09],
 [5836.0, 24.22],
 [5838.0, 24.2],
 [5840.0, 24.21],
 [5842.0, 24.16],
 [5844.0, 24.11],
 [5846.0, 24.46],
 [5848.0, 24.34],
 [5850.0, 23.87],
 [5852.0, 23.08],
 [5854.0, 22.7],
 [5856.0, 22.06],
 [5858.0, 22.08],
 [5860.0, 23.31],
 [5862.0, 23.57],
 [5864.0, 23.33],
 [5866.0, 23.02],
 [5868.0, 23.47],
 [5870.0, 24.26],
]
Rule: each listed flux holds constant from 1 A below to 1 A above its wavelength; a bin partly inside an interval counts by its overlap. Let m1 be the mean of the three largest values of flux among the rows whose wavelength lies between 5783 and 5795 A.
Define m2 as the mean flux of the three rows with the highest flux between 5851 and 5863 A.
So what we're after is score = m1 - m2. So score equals 0.6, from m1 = 24.0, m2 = 23.3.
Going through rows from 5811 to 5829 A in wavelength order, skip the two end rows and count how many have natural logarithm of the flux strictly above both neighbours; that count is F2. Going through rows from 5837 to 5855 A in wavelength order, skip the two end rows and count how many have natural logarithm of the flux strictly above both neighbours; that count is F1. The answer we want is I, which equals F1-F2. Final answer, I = 1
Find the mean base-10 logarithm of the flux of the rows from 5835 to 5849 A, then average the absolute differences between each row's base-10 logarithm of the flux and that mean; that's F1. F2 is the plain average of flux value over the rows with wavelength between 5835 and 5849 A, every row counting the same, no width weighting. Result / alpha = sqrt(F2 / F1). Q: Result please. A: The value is 123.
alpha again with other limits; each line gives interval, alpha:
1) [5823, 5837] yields 94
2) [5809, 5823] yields 61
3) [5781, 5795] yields 54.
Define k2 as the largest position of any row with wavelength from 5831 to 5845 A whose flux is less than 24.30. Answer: 5844.0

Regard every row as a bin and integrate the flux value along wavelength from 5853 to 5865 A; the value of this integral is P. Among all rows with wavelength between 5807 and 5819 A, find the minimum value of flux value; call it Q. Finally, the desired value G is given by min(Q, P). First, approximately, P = 274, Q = 23.53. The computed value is 23.5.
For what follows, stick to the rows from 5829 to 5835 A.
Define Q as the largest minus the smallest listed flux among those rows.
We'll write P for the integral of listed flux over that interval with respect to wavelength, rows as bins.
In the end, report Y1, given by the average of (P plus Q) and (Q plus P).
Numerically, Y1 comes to 145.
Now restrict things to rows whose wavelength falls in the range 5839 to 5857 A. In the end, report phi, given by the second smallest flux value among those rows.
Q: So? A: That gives 22.7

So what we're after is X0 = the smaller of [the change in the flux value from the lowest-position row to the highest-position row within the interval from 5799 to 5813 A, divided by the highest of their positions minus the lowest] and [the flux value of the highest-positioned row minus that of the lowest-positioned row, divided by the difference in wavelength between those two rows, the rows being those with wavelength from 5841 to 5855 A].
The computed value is -0.12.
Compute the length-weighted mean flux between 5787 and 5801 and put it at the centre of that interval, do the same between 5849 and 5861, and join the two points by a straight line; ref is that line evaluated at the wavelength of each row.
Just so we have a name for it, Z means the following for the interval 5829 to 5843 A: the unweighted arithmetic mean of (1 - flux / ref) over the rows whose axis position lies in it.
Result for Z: -0.04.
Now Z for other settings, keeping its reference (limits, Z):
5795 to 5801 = -0.01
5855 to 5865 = -0.01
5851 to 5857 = 0.01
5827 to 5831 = -0.04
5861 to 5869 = -0.03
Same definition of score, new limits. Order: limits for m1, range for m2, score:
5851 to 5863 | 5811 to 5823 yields -1.1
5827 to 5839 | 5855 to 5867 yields 0.9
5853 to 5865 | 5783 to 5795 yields -0.6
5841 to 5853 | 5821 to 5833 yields -0.1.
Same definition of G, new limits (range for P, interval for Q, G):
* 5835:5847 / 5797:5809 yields 23.8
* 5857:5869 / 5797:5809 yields 23.8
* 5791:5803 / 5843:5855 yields 22.7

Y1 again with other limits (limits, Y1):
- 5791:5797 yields 144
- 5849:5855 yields 140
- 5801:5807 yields 148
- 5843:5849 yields 146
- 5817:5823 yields 144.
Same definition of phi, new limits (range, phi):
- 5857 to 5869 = 23.02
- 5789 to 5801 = 23.91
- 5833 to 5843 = 24.16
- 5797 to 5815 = 23.82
